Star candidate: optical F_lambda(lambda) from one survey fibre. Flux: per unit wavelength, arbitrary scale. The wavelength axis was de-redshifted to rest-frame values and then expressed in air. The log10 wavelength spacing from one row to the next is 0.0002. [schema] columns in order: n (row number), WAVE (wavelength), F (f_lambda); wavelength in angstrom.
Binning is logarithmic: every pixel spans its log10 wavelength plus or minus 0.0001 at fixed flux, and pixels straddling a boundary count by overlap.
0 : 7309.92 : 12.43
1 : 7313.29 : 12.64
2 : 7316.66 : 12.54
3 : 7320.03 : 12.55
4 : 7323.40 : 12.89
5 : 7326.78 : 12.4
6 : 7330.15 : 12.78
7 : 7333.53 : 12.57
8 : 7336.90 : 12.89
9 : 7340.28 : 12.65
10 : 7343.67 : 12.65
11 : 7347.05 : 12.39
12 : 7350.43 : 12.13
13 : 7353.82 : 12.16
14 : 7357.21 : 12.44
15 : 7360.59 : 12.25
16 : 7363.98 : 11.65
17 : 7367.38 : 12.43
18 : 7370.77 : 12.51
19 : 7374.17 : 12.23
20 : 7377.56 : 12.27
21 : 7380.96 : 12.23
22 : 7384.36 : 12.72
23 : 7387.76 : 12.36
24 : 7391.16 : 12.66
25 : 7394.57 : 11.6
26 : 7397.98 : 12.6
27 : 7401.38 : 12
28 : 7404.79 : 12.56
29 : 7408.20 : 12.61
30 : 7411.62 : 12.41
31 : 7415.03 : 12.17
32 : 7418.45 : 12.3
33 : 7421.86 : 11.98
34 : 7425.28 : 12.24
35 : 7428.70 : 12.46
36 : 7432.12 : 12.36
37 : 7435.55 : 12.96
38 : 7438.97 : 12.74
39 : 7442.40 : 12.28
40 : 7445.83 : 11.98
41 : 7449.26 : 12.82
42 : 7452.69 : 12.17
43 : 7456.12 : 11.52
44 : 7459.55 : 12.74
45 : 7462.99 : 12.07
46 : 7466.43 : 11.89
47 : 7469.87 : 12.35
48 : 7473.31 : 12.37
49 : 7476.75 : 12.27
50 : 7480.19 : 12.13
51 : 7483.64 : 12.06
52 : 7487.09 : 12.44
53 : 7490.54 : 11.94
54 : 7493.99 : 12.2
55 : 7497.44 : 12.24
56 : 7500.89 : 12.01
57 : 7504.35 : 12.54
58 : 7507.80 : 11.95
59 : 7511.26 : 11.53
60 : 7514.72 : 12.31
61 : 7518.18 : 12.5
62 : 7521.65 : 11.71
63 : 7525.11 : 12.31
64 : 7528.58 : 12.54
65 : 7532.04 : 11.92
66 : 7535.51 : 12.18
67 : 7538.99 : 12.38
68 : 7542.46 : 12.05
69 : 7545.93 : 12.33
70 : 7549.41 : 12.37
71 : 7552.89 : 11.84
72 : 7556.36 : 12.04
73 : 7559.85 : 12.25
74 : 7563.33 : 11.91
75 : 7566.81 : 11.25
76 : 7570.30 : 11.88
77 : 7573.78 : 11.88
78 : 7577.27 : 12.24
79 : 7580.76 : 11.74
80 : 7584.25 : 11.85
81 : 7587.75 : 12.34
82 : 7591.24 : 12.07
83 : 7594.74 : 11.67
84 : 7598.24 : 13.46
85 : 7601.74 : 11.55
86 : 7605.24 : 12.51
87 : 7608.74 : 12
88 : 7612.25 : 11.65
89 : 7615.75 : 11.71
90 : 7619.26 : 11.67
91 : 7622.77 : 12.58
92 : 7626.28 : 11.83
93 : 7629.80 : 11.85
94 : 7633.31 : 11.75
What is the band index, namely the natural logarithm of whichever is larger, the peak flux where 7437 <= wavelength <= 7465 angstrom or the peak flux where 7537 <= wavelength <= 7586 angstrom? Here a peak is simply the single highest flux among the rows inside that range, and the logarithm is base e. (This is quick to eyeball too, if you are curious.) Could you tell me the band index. 2.551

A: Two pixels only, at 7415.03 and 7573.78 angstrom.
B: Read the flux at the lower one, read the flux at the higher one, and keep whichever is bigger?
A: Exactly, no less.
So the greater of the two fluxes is 12.2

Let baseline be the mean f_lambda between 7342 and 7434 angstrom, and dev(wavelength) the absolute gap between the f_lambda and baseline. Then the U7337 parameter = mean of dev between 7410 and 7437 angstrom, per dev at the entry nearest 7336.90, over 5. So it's 0.1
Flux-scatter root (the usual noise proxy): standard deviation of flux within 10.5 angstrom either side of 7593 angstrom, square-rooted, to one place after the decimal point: 0.8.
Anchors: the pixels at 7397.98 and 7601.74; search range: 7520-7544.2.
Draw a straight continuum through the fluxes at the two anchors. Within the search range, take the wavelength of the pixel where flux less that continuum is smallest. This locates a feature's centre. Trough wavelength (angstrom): 7521.65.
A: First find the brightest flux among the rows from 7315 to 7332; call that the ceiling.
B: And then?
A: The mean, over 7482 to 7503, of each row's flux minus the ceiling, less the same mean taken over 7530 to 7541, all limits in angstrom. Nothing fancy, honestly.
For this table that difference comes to -0.01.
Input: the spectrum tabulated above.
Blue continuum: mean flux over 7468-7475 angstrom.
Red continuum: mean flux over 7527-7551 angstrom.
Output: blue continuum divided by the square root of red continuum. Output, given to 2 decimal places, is 3.53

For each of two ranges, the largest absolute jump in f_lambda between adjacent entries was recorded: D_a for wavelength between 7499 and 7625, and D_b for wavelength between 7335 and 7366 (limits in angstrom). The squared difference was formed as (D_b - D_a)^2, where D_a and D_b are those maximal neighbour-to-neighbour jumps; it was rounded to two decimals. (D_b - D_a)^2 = 1.72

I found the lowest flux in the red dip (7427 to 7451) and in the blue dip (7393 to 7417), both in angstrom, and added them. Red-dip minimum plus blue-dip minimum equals 23.6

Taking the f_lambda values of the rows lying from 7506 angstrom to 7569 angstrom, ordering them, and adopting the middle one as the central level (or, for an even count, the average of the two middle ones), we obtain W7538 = 12.1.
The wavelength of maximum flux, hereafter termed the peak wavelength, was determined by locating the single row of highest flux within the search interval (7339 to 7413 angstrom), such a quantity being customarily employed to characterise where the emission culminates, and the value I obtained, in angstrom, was 7384.36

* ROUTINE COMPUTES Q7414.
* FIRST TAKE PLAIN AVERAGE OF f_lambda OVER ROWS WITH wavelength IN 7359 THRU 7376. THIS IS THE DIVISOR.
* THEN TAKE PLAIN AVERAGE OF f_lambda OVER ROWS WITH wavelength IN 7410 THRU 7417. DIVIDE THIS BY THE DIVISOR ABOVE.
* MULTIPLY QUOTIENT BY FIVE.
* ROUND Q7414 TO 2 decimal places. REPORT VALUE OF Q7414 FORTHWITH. 5.03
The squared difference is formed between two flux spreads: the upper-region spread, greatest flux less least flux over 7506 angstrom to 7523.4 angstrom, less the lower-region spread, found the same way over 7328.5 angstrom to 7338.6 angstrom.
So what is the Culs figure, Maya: 0.4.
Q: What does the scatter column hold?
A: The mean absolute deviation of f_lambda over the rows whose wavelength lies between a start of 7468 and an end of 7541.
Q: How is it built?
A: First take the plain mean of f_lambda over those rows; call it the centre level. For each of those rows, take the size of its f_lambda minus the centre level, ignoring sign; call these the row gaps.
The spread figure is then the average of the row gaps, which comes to 0.213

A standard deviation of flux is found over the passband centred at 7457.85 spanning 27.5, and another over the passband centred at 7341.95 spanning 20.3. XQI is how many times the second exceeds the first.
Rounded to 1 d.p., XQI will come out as 0.6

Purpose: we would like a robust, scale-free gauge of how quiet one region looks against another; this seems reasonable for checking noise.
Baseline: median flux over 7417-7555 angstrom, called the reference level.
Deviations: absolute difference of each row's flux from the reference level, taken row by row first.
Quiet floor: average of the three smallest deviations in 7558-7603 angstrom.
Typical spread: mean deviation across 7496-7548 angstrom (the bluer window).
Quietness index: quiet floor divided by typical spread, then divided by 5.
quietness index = 0.029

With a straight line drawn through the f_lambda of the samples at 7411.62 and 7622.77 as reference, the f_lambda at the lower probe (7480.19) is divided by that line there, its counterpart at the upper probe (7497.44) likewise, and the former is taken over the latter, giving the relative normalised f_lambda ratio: 0.99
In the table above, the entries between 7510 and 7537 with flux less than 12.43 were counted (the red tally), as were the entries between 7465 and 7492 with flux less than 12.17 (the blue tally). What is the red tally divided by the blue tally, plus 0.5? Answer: 2.0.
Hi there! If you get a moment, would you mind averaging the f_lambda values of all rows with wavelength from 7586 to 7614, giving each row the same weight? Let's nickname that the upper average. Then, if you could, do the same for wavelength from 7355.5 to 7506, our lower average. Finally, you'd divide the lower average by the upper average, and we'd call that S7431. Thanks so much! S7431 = 1.011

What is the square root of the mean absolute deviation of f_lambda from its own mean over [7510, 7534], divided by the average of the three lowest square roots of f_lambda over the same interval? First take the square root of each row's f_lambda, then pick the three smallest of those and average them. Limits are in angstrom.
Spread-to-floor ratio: 0.17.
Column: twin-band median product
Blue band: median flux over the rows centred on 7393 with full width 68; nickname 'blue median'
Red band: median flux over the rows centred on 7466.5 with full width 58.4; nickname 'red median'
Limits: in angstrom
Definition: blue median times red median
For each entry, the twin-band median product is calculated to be 150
